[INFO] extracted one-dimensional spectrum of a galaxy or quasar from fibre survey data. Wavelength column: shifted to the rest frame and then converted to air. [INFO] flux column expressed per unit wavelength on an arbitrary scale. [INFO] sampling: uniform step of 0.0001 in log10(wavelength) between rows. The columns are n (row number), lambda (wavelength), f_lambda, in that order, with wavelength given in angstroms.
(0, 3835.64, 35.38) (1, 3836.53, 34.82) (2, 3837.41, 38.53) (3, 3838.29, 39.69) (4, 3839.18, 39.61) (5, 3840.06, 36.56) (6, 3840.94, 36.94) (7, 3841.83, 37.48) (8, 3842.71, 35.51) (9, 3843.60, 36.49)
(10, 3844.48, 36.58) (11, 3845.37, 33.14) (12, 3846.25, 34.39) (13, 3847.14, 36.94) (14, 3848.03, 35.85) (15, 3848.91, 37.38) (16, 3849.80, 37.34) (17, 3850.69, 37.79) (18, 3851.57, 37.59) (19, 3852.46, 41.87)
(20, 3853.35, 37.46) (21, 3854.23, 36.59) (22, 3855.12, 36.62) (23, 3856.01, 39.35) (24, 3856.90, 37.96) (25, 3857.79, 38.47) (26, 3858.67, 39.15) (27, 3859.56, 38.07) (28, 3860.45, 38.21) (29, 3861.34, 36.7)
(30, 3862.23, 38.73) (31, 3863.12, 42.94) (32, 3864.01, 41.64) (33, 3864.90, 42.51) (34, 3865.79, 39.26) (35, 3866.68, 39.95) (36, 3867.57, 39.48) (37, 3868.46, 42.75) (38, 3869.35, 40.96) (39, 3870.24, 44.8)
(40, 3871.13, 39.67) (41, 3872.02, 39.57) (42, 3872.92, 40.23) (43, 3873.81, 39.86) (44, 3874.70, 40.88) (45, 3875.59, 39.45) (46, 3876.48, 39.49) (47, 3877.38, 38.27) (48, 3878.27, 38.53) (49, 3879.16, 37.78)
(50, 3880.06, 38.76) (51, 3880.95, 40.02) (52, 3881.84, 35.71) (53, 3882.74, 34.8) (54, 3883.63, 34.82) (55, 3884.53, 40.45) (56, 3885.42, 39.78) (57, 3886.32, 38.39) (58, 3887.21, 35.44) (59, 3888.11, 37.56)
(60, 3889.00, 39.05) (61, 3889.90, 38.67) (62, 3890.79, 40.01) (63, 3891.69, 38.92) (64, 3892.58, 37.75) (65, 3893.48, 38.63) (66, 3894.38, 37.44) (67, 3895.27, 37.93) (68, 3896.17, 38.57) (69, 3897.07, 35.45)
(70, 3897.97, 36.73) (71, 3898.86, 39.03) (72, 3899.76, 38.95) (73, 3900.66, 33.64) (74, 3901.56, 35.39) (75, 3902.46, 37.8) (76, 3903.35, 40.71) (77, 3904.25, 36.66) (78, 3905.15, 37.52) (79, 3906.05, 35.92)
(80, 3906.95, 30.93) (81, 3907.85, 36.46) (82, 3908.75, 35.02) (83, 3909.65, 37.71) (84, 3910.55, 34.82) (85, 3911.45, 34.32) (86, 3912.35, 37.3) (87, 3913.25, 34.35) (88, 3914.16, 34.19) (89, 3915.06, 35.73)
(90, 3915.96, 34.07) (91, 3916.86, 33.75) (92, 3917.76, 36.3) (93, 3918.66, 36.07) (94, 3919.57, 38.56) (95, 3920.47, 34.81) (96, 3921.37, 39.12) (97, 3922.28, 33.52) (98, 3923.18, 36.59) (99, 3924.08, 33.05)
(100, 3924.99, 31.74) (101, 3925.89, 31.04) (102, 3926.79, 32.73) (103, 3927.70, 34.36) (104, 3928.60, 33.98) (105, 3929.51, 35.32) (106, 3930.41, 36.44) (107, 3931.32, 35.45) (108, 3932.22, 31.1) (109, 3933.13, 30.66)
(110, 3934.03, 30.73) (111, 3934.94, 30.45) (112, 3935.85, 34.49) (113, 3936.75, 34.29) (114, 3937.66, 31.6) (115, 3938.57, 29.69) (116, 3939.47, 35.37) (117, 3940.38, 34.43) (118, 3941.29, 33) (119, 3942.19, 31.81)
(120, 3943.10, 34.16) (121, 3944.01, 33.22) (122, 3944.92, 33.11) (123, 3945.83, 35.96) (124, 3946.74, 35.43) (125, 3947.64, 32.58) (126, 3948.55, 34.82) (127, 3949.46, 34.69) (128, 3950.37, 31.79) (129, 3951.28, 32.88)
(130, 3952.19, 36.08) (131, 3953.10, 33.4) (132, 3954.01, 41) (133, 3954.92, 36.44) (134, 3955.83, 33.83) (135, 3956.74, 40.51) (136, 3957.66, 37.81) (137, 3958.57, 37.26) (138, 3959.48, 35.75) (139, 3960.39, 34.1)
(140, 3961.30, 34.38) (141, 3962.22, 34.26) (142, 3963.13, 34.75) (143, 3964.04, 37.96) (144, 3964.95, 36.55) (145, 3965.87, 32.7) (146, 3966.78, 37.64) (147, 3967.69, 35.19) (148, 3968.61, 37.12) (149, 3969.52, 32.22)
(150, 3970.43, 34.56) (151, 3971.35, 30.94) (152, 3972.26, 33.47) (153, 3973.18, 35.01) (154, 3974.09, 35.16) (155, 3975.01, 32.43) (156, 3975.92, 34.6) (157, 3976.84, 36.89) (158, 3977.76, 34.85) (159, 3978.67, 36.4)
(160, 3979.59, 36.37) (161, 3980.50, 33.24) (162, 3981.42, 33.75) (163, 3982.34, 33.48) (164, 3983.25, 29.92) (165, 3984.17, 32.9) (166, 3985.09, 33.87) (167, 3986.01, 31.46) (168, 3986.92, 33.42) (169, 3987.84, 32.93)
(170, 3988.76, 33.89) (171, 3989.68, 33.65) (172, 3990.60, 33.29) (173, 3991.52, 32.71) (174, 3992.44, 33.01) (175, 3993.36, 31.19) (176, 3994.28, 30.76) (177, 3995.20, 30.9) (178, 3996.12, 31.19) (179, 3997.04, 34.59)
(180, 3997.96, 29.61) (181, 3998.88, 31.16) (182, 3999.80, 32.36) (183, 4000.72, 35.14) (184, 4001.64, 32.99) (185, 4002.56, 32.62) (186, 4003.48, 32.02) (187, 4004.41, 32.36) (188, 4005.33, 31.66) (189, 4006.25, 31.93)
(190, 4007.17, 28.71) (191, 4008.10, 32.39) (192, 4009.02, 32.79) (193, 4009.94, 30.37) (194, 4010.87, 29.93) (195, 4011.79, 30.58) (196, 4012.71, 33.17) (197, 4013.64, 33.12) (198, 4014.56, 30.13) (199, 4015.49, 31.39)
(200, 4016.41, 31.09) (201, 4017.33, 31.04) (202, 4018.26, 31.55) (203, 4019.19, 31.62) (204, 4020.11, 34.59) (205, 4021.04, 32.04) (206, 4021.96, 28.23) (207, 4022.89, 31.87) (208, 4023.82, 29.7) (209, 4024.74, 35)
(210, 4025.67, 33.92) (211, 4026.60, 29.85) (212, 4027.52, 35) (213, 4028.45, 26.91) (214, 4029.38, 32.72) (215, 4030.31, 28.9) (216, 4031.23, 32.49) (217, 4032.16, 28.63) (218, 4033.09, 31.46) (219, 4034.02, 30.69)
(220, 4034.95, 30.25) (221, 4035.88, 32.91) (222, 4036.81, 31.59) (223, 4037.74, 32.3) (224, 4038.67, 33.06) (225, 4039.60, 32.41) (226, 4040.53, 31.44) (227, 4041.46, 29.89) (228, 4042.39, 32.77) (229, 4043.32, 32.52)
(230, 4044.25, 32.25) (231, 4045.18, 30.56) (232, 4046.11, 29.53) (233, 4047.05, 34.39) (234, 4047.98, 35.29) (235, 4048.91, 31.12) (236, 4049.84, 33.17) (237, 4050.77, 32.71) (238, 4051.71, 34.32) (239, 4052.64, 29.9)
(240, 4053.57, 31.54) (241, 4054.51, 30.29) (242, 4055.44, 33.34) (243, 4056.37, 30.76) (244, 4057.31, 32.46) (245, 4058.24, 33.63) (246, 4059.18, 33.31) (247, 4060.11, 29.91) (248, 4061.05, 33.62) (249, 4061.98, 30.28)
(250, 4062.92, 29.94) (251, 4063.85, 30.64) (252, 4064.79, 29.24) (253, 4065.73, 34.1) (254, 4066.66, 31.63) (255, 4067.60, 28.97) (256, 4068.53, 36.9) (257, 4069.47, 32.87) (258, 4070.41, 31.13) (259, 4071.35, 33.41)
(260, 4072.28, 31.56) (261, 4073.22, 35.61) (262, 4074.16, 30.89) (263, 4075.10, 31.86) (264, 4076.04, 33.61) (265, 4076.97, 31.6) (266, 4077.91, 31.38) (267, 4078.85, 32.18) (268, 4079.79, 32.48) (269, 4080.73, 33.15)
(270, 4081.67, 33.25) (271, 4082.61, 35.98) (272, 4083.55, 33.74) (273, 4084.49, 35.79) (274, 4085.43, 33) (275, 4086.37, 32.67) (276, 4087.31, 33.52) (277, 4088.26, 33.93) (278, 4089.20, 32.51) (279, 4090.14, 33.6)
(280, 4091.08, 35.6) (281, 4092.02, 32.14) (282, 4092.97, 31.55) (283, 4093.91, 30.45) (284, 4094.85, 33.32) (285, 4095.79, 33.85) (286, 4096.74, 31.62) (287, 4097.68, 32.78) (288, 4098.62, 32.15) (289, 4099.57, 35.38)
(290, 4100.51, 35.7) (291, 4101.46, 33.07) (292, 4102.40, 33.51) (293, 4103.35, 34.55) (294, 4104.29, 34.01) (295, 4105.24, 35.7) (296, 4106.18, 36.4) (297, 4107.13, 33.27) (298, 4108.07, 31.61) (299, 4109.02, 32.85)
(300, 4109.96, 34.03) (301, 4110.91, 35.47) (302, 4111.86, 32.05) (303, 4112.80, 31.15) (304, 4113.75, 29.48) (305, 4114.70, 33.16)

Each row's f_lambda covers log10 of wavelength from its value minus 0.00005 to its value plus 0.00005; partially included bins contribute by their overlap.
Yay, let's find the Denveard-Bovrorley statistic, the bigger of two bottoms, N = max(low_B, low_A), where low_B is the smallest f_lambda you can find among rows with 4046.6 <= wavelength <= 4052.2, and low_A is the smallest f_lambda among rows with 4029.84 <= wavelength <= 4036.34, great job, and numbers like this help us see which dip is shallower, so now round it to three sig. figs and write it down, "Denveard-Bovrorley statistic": 31.1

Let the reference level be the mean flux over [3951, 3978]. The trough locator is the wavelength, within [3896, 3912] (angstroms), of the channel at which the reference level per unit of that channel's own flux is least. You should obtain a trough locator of 3903.35 angstroms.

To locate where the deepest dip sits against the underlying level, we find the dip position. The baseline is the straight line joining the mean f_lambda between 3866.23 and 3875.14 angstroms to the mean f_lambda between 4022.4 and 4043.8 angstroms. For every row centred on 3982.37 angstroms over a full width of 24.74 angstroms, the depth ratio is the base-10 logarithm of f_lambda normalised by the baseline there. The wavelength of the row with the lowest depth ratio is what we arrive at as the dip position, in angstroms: 3983.25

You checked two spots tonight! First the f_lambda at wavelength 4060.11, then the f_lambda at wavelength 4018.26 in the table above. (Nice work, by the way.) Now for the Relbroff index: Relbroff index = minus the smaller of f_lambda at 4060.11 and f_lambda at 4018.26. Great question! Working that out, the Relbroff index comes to -29.9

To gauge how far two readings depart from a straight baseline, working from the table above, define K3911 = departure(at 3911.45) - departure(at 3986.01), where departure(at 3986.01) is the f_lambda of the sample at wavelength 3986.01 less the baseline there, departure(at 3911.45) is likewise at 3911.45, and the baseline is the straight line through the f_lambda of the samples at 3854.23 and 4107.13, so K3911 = 2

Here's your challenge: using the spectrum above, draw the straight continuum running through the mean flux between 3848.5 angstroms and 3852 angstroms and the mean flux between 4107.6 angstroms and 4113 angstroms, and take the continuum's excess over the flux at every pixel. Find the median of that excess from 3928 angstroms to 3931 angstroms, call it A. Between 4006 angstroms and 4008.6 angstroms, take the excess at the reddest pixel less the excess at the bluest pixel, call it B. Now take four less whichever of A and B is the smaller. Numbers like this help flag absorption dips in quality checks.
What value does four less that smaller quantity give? 4.5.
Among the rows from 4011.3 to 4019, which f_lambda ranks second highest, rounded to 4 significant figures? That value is 33.12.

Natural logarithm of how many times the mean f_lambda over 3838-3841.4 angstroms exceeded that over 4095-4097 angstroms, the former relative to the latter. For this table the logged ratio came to 0.15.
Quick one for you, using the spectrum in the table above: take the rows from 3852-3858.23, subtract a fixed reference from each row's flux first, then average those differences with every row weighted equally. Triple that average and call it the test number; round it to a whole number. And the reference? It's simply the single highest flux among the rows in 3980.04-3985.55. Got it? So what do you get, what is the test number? 13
